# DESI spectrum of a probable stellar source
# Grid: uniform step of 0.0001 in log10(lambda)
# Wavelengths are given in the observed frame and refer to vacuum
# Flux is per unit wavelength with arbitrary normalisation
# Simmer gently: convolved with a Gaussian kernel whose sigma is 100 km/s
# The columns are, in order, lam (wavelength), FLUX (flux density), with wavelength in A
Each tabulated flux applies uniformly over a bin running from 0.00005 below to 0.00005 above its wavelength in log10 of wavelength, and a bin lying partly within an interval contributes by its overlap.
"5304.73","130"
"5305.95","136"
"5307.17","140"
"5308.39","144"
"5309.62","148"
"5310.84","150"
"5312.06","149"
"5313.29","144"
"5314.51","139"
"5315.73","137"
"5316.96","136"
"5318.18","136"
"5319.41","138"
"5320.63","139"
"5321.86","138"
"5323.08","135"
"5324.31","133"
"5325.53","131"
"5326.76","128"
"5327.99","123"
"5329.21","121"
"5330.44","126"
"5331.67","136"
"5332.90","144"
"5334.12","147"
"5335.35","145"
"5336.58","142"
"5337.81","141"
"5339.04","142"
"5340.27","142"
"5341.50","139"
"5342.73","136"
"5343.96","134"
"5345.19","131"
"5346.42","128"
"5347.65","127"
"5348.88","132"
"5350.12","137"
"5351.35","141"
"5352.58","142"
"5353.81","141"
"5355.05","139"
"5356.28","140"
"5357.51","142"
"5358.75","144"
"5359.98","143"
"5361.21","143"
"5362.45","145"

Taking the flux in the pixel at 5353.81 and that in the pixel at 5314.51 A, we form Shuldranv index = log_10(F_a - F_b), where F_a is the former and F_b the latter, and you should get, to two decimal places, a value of 0.30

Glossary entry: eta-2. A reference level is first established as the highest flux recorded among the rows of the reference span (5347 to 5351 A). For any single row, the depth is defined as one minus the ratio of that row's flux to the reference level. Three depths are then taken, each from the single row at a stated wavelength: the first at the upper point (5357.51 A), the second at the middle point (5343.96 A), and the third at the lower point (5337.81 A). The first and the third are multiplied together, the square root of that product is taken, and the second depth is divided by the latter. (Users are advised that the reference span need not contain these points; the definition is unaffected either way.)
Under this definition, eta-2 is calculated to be 0.7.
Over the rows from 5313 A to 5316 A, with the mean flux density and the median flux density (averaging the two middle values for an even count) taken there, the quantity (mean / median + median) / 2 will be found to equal 70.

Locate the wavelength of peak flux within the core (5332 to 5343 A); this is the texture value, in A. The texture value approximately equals 5334.12 A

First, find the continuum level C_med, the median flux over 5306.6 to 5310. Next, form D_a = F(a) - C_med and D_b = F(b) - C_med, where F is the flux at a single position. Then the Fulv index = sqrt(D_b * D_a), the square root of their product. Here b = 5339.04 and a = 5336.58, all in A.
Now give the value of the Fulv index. 2.0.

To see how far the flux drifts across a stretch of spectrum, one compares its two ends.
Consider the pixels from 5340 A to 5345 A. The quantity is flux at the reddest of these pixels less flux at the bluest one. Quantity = -8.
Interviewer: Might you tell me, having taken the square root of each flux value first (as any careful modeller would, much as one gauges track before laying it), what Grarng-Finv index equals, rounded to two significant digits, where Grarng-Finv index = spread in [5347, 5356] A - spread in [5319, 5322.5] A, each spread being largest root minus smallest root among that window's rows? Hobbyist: 0.60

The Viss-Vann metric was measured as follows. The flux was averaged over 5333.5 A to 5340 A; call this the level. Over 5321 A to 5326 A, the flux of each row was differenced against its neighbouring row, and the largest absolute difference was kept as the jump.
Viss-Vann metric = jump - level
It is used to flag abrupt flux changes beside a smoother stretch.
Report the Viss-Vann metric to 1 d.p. -140.4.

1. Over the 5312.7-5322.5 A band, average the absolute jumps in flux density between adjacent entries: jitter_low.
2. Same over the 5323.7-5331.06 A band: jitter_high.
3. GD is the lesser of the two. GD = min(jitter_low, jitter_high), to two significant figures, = 1.7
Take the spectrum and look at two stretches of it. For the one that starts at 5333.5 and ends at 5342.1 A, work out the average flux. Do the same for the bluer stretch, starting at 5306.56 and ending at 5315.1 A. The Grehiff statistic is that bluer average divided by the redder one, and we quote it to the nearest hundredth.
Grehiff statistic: 1.02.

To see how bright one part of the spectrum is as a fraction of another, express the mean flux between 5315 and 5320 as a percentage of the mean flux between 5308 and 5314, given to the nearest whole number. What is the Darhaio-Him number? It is 93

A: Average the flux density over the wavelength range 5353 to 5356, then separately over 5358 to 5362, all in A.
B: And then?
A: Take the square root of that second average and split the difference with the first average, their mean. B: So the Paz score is 76.0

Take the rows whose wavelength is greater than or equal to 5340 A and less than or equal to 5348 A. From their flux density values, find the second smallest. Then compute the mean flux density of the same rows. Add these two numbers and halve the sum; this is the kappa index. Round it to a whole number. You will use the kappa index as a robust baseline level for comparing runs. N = 131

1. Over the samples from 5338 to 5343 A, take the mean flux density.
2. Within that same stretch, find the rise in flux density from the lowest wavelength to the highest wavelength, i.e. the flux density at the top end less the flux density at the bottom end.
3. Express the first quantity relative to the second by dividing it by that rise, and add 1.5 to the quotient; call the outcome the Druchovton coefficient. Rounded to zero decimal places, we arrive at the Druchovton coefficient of -22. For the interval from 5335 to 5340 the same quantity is -46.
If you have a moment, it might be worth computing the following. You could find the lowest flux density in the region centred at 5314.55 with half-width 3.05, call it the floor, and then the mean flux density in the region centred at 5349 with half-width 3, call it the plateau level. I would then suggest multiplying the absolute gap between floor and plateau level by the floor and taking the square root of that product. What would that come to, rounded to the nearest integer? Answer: 20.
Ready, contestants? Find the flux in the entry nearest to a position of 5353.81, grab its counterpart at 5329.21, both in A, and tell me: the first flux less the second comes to 20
